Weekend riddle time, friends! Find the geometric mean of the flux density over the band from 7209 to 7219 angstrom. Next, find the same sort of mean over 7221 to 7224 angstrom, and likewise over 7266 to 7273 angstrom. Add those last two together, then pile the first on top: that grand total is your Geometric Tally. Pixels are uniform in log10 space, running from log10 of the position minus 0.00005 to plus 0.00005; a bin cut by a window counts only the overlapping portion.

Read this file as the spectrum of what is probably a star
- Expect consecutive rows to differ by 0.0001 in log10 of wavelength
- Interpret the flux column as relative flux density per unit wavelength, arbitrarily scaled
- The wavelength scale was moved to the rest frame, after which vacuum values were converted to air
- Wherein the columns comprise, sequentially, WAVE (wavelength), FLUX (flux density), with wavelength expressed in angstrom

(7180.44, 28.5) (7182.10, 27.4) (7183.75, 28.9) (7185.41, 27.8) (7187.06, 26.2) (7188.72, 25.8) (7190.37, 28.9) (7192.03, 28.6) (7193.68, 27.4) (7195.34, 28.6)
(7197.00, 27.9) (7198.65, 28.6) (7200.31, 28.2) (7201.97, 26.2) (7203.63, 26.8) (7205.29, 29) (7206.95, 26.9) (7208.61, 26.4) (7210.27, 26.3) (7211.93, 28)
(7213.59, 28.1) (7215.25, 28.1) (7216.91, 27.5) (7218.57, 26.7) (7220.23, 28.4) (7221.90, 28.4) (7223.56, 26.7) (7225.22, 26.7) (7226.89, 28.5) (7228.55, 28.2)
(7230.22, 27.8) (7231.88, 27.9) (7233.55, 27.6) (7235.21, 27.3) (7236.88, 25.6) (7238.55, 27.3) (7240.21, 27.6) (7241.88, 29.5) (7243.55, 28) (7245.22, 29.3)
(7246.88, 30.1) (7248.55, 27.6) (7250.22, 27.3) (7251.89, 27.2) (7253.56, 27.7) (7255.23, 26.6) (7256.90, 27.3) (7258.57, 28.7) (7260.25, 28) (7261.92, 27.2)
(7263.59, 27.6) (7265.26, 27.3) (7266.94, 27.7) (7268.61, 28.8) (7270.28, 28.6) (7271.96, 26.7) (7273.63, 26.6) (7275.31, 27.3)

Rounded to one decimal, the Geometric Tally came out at 82.9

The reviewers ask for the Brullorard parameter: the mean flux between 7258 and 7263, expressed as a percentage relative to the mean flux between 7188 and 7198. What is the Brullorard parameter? 100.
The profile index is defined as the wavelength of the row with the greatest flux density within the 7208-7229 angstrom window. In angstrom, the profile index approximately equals 7226.89 angstrom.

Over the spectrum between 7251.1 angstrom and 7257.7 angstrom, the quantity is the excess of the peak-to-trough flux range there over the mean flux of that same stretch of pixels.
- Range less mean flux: -26.1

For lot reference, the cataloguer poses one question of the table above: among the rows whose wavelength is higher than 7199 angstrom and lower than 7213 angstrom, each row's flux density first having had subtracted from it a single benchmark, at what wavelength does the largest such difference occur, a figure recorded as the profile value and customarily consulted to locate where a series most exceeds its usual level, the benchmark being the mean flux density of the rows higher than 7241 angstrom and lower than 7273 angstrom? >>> 7205.29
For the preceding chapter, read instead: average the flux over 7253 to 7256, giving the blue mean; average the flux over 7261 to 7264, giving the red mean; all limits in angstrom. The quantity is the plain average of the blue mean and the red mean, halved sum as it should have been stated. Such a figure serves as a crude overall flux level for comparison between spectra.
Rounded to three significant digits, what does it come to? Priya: 27.3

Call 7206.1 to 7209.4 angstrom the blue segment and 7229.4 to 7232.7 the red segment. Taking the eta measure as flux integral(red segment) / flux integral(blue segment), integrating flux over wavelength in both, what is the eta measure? 1.05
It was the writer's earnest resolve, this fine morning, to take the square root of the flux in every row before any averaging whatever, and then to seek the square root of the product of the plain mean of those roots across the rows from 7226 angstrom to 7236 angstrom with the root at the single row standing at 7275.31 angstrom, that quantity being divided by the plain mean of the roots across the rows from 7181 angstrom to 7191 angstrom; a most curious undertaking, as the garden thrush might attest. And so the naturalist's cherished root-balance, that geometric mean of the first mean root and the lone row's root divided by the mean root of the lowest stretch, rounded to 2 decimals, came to 1.00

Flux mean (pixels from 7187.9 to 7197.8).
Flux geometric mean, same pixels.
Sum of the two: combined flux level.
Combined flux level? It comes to 55.7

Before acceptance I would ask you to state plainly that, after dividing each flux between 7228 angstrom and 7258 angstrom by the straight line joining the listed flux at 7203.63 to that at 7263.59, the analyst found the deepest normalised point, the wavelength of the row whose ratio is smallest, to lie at 7236.88 angstrom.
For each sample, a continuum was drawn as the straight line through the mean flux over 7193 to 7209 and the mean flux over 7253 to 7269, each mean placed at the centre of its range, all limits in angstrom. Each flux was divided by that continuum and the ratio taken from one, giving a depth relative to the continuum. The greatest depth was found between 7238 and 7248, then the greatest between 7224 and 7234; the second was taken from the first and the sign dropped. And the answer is 0.021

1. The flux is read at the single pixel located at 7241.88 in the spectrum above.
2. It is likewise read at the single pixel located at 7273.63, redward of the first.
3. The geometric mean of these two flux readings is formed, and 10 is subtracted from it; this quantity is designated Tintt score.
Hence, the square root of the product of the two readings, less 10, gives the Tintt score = 18.0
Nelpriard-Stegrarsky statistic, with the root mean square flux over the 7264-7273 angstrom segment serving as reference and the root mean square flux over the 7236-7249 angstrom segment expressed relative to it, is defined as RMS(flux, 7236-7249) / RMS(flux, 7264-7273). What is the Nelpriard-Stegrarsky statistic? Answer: 1.012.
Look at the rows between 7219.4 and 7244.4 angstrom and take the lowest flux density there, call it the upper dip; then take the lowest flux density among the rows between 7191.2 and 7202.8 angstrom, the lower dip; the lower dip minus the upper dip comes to 0.6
